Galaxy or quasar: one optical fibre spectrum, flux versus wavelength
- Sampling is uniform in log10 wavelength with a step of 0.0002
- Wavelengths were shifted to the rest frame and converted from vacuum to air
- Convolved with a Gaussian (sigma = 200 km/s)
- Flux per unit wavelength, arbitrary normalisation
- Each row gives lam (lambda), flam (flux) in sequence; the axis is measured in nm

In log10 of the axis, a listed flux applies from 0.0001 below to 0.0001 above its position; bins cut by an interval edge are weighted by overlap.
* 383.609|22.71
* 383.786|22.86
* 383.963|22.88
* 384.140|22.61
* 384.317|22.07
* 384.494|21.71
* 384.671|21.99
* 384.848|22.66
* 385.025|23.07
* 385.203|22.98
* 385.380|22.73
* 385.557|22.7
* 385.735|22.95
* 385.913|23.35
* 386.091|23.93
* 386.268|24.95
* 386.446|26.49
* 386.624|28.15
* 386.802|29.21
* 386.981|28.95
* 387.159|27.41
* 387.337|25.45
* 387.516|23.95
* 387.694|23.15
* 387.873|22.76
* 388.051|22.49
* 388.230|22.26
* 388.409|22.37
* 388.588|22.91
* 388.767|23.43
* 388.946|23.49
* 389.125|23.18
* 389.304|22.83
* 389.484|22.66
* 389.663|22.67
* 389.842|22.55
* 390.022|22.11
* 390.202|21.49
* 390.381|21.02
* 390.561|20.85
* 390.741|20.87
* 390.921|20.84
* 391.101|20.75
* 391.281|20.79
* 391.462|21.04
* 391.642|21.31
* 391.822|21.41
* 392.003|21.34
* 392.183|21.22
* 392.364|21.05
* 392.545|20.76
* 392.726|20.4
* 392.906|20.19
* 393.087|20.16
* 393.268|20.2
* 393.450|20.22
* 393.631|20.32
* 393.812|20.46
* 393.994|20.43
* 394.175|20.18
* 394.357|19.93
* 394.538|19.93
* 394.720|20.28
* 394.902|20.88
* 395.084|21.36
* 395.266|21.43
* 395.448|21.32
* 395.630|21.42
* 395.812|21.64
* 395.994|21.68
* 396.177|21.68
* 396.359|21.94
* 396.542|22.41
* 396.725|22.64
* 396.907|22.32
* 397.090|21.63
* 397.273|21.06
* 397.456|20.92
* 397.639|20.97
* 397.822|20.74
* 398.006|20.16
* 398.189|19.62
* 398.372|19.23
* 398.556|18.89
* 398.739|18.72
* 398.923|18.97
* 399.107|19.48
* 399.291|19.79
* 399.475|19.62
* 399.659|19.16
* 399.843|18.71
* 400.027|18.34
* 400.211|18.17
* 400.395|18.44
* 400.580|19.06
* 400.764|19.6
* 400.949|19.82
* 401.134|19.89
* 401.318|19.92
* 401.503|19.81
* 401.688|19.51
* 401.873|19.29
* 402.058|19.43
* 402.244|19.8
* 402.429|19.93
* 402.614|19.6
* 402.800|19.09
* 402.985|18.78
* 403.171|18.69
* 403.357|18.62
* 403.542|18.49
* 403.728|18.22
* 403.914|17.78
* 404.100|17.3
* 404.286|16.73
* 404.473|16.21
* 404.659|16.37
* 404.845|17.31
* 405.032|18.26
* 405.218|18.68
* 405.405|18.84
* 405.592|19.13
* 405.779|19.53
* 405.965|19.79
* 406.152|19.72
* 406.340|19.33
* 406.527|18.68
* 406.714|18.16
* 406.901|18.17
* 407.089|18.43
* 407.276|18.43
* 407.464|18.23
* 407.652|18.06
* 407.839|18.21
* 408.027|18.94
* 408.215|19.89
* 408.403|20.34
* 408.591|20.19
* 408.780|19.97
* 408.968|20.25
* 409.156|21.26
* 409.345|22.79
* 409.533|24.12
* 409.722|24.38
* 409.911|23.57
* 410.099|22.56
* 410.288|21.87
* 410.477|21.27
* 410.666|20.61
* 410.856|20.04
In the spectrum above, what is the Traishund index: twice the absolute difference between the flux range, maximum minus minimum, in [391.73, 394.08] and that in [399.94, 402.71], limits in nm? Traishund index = 1.0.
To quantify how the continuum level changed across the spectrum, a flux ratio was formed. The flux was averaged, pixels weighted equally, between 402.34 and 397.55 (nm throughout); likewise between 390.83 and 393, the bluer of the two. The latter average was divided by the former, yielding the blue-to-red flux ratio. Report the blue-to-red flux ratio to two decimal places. 1.08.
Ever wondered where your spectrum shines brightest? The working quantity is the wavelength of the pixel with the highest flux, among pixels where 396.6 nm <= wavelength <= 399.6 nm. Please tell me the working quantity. 396.725 nm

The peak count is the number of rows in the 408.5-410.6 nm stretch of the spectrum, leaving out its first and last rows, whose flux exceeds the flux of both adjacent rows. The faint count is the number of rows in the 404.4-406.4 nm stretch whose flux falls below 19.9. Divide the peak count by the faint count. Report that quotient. 0.091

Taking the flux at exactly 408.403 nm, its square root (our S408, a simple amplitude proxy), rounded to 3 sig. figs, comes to 4.51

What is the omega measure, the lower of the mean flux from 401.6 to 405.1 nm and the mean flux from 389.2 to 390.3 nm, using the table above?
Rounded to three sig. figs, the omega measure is 18.4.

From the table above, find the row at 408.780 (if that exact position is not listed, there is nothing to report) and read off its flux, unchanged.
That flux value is 19.97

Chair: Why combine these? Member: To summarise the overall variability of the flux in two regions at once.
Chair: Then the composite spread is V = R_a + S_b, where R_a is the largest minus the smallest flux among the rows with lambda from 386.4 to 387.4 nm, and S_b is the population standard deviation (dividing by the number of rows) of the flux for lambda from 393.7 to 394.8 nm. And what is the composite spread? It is 4.0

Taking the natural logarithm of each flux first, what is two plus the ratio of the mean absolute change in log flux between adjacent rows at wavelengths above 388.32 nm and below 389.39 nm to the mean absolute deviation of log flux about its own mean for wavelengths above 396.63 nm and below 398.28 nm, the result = 2.46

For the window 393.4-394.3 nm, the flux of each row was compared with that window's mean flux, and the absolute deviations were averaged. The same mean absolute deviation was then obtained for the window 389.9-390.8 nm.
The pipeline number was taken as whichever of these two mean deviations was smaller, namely 0.10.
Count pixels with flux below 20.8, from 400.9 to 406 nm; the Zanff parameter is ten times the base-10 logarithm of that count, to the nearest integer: 14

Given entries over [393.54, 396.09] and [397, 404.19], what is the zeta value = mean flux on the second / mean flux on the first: 0.93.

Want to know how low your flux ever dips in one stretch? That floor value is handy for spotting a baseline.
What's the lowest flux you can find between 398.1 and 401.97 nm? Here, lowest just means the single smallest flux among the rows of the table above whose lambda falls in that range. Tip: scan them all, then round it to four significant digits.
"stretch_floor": 18.17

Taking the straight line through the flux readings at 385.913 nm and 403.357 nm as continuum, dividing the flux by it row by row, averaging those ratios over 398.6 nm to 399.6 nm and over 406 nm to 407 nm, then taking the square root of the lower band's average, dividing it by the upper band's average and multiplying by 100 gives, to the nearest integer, 93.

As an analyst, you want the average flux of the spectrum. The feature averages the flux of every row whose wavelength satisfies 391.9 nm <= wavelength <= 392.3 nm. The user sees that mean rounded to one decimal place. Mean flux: 21.3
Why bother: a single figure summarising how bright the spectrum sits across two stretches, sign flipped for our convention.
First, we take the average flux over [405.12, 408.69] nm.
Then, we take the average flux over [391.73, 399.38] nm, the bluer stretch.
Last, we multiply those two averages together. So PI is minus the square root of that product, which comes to -19.8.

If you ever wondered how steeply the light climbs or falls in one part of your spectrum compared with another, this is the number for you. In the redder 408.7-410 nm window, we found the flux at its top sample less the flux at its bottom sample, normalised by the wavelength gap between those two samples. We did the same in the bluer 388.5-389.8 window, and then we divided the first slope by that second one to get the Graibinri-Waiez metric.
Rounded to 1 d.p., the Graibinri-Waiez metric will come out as -14.3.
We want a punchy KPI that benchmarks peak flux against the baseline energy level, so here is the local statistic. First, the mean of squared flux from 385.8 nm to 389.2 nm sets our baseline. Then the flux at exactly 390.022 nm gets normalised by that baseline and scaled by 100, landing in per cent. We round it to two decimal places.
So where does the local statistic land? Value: 3.62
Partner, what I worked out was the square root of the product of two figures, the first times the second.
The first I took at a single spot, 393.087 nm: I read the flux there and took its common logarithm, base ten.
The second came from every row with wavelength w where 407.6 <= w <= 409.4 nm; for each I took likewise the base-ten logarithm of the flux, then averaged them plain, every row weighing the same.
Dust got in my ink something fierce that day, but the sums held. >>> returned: 1.30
